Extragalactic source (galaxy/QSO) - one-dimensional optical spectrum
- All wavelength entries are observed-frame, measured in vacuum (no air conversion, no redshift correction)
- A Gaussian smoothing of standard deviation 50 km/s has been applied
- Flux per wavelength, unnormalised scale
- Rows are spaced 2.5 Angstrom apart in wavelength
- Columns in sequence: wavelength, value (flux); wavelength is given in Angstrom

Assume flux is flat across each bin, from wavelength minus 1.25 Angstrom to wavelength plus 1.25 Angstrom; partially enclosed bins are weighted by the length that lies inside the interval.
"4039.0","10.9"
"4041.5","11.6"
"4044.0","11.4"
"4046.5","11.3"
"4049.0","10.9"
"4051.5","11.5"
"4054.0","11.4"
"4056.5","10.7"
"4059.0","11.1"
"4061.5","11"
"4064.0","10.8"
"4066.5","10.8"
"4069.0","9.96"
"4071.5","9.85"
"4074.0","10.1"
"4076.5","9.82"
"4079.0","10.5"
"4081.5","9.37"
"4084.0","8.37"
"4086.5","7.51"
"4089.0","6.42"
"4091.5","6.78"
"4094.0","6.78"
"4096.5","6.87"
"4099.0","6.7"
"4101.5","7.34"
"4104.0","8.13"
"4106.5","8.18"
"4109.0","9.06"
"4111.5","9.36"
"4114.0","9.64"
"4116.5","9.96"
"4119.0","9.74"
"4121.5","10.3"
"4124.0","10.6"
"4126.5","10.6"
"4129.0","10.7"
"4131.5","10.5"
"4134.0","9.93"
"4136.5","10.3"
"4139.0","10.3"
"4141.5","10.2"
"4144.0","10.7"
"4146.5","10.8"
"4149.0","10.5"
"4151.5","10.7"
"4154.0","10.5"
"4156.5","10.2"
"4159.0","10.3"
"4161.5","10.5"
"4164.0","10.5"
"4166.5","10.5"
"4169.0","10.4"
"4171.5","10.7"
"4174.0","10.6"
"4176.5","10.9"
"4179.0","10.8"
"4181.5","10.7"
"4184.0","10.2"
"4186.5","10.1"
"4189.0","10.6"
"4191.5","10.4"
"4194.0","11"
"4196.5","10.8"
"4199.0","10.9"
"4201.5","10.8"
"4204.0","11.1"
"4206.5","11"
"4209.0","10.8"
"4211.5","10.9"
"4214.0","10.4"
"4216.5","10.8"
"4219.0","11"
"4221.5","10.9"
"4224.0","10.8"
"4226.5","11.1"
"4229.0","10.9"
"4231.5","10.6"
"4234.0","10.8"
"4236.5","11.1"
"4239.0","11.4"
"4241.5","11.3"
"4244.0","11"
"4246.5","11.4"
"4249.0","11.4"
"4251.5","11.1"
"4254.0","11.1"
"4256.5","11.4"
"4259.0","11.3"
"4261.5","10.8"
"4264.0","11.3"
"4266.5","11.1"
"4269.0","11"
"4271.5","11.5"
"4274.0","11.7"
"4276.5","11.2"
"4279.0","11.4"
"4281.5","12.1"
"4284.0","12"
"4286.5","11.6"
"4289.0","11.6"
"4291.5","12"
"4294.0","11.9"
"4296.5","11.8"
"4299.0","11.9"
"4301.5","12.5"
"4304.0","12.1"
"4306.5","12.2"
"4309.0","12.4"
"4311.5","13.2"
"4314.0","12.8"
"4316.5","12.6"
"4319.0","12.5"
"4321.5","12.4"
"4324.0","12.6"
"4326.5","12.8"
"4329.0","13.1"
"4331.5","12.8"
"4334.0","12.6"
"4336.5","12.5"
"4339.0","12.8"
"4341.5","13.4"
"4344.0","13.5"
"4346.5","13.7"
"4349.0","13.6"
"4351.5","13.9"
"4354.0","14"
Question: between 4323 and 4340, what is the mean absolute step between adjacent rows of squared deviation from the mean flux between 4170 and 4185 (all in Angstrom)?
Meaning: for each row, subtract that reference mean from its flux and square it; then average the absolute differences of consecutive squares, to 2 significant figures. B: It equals 1.0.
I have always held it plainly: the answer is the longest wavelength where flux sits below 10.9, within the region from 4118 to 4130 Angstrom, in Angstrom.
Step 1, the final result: 4129.0 Angstrom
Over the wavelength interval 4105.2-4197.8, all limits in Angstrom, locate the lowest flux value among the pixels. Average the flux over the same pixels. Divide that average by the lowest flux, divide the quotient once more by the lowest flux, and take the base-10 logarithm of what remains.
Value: -0.81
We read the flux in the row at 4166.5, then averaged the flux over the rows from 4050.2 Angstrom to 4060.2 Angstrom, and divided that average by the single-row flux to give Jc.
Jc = 1.06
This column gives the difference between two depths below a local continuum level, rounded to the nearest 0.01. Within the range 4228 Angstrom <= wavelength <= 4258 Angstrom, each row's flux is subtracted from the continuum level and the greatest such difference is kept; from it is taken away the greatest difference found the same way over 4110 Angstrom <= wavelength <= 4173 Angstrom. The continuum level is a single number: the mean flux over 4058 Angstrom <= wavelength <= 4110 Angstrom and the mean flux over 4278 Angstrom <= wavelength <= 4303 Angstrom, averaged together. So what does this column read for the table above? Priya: -1.24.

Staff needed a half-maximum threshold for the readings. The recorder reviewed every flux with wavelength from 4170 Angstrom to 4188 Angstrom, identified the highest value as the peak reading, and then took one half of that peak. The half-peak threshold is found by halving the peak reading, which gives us 5.45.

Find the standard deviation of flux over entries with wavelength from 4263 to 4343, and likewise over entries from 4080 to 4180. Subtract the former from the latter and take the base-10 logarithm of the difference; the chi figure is -0.11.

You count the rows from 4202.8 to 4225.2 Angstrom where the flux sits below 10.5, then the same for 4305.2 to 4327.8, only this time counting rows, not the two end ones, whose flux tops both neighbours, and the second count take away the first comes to 0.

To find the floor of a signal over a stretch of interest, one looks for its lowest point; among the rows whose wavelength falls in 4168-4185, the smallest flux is 10.2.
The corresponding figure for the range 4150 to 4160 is 10.2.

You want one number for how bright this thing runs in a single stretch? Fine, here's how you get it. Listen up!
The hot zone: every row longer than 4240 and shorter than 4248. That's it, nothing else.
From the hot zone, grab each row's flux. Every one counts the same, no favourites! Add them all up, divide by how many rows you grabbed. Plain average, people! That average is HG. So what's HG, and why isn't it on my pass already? 11.2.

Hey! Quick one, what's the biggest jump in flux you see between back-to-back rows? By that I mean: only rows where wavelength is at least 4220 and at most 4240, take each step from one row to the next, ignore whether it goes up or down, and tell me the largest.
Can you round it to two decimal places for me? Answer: 0.30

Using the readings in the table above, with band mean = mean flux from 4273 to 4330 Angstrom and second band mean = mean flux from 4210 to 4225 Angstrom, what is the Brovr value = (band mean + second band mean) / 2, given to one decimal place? 11.5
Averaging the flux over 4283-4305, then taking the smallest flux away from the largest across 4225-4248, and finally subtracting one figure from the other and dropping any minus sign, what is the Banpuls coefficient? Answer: 11.1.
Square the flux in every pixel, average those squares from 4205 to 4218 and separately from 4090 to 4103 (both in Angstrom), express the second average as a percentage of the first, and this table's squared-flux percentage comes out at 41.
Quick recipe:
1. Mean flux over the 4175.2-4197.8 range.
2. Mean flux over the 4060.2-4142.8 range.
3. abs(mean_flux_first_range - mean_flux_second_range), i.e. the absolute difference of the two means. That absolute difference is 1.3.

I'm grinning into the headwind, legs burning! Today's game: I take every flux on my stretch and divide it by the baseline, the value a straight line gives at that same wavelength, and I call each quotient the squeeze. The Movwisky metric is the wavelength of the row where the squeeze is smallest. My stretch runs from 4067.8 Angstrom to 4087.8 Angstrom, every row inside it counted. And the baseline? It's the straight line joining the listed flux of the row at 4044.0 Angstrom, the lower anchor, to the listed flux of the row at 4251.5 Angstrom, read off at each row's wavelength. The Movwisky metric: 4086.5 Angstrom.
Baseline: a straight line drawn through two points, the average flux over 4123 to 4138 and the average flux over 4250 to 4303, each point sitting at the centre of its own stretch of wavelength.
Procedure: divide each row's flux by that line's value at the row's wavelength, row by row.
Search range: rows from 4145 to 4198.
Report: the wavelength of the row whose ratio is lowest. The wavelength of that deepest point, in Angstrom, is 4186.5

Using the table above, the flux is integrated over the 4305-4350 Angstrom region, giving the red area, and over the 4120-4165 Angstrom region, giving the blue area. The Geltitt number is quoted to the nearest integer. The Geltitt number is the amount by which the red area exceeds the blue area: 108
